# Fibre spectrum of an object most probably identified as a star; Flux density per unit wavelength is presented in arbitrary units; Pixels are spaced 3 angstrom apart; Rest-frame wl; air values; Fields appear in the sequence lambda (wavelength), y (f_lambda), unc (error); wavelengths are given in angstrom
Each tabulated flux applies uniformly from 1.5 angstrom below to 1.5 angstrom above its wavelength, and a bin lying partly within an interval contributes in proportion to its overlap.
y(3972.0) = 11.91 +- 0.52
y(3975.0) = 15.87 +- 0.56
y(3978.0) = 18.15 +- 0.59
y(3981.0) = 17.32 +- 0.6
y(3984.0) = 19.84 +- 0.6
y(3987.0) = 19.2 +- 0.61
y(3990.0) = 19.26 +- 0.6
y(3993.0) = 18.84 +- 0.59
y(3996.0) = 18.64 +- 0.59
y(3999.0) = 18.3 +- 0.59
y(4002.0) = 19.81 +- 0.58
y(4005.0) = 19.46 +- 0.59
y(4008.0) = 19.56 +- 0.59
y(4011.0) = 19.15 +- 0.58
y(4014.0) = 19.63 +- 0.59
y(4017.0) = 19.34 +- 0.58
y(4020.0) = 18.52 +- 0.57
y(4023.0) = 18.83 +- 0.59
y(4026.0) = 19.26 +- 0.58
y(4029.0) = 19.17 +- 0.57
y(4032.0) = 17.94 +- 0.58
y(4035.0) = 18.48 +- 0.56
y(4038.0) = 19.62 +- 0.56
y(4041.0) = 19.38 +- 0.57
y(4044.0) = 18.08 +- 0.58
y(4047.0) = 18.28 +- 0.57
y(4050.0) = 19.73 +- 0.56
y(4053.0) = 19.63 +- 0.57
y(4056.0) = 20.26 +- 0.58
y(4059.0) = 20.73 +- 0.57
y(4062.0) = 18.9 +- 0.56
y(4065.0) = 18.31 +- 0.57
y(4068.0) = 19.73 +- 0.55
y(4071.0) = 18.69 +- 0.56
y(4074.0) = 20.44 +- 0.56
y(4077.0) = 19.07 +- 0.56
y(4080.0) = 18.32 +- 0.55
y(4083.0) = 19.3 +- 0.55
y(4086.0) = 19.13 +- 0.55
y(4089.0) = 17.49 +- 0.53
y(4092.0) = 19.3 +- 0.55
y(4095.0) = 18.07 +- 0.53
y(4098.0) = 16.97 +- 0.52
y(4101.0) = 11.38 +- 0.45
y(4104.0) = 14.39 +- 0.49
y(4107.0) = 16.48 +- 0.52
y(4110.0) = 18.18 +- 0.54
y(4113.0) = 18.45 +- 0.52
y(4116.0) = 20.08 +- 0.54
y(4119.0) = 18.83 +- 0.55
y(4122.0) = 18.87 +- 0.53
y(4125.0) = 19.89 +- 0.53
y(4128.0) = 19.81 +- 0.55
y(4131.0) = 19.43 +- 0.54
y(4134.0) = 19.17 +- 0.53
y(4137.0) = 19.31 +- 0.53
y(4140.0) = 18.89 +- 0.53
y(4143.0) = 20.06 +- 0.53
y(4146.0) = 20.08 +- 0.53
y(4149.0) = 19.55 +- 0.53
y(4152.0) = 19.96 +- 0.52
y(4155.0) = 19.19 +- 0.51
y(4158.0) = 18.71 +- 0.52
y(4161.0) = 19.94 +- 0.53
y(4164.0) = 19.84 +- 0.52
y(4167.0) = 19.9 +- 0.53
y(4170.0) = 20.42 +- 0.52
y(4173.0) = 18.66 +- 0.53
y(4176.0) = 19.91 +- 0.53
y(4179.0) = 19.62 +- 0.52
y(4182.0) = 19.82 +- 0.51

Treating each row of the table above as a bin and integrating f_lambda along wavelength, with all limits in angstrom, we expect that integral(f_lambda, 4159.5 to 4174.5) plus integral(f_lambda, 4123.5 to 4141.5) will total 646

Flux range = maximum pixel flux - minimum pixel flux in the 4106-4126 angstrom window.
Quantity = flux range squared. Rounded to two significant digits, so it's 13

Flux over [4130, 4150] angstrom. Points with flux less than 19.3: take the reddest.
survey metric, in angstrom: 4140.0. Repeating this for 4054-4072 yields 4071.0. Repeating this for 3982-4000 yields 3999.0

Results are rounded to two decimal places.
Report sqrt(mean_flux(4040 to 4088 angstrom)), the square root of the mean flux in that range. 4.39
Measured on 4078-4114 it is 4.16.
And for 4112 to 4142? 4.39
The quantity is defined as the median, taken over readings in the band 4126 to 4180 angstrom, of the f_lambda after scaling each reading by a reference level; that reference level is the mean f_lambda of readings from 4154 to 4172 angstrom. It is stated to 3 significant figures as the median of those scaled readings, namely 1.00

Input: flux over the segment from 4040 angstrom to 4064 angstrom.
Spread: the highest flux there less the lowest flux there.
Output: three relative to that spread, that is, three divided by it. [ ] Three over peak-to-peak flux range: 1.1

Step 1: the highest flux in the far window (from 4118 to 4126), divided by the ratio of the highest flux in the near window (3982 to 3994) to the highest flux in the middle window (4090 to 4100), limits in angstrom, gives 19.3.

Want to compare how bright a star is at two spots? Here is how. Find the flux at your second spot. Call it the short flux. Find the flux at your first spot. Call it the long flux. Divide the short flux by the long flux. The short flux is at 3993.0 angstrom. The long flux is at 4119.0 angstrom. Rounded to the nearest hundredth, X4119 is 1.00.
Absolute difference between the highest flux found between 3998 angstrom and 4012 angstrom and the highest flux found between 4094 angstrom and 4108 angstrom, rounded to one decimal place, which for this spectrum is 1.7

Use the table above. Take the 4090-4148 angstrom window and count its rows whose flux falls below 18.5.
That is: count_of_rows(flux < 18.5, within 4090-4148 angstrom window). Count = 7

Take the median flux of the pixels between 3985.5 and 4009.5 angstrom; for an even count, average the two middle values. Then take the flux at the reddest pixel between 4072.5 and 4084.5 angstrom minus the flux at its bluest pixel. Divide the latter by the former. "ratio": -0.059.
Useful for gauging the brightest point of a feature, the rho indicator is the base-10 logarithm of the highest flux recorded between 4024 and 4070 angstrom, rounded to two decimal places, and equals 1.32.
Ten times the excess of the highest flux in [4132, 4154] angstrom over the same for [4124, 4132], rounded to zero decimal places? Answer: 2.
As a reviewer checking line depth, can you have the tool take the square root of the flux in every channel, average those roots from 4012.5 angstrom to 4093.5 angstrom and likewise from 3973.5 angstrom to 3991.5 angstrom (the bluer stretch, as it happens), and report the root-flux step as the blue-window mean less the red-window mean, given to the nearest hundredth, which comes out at -0.10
